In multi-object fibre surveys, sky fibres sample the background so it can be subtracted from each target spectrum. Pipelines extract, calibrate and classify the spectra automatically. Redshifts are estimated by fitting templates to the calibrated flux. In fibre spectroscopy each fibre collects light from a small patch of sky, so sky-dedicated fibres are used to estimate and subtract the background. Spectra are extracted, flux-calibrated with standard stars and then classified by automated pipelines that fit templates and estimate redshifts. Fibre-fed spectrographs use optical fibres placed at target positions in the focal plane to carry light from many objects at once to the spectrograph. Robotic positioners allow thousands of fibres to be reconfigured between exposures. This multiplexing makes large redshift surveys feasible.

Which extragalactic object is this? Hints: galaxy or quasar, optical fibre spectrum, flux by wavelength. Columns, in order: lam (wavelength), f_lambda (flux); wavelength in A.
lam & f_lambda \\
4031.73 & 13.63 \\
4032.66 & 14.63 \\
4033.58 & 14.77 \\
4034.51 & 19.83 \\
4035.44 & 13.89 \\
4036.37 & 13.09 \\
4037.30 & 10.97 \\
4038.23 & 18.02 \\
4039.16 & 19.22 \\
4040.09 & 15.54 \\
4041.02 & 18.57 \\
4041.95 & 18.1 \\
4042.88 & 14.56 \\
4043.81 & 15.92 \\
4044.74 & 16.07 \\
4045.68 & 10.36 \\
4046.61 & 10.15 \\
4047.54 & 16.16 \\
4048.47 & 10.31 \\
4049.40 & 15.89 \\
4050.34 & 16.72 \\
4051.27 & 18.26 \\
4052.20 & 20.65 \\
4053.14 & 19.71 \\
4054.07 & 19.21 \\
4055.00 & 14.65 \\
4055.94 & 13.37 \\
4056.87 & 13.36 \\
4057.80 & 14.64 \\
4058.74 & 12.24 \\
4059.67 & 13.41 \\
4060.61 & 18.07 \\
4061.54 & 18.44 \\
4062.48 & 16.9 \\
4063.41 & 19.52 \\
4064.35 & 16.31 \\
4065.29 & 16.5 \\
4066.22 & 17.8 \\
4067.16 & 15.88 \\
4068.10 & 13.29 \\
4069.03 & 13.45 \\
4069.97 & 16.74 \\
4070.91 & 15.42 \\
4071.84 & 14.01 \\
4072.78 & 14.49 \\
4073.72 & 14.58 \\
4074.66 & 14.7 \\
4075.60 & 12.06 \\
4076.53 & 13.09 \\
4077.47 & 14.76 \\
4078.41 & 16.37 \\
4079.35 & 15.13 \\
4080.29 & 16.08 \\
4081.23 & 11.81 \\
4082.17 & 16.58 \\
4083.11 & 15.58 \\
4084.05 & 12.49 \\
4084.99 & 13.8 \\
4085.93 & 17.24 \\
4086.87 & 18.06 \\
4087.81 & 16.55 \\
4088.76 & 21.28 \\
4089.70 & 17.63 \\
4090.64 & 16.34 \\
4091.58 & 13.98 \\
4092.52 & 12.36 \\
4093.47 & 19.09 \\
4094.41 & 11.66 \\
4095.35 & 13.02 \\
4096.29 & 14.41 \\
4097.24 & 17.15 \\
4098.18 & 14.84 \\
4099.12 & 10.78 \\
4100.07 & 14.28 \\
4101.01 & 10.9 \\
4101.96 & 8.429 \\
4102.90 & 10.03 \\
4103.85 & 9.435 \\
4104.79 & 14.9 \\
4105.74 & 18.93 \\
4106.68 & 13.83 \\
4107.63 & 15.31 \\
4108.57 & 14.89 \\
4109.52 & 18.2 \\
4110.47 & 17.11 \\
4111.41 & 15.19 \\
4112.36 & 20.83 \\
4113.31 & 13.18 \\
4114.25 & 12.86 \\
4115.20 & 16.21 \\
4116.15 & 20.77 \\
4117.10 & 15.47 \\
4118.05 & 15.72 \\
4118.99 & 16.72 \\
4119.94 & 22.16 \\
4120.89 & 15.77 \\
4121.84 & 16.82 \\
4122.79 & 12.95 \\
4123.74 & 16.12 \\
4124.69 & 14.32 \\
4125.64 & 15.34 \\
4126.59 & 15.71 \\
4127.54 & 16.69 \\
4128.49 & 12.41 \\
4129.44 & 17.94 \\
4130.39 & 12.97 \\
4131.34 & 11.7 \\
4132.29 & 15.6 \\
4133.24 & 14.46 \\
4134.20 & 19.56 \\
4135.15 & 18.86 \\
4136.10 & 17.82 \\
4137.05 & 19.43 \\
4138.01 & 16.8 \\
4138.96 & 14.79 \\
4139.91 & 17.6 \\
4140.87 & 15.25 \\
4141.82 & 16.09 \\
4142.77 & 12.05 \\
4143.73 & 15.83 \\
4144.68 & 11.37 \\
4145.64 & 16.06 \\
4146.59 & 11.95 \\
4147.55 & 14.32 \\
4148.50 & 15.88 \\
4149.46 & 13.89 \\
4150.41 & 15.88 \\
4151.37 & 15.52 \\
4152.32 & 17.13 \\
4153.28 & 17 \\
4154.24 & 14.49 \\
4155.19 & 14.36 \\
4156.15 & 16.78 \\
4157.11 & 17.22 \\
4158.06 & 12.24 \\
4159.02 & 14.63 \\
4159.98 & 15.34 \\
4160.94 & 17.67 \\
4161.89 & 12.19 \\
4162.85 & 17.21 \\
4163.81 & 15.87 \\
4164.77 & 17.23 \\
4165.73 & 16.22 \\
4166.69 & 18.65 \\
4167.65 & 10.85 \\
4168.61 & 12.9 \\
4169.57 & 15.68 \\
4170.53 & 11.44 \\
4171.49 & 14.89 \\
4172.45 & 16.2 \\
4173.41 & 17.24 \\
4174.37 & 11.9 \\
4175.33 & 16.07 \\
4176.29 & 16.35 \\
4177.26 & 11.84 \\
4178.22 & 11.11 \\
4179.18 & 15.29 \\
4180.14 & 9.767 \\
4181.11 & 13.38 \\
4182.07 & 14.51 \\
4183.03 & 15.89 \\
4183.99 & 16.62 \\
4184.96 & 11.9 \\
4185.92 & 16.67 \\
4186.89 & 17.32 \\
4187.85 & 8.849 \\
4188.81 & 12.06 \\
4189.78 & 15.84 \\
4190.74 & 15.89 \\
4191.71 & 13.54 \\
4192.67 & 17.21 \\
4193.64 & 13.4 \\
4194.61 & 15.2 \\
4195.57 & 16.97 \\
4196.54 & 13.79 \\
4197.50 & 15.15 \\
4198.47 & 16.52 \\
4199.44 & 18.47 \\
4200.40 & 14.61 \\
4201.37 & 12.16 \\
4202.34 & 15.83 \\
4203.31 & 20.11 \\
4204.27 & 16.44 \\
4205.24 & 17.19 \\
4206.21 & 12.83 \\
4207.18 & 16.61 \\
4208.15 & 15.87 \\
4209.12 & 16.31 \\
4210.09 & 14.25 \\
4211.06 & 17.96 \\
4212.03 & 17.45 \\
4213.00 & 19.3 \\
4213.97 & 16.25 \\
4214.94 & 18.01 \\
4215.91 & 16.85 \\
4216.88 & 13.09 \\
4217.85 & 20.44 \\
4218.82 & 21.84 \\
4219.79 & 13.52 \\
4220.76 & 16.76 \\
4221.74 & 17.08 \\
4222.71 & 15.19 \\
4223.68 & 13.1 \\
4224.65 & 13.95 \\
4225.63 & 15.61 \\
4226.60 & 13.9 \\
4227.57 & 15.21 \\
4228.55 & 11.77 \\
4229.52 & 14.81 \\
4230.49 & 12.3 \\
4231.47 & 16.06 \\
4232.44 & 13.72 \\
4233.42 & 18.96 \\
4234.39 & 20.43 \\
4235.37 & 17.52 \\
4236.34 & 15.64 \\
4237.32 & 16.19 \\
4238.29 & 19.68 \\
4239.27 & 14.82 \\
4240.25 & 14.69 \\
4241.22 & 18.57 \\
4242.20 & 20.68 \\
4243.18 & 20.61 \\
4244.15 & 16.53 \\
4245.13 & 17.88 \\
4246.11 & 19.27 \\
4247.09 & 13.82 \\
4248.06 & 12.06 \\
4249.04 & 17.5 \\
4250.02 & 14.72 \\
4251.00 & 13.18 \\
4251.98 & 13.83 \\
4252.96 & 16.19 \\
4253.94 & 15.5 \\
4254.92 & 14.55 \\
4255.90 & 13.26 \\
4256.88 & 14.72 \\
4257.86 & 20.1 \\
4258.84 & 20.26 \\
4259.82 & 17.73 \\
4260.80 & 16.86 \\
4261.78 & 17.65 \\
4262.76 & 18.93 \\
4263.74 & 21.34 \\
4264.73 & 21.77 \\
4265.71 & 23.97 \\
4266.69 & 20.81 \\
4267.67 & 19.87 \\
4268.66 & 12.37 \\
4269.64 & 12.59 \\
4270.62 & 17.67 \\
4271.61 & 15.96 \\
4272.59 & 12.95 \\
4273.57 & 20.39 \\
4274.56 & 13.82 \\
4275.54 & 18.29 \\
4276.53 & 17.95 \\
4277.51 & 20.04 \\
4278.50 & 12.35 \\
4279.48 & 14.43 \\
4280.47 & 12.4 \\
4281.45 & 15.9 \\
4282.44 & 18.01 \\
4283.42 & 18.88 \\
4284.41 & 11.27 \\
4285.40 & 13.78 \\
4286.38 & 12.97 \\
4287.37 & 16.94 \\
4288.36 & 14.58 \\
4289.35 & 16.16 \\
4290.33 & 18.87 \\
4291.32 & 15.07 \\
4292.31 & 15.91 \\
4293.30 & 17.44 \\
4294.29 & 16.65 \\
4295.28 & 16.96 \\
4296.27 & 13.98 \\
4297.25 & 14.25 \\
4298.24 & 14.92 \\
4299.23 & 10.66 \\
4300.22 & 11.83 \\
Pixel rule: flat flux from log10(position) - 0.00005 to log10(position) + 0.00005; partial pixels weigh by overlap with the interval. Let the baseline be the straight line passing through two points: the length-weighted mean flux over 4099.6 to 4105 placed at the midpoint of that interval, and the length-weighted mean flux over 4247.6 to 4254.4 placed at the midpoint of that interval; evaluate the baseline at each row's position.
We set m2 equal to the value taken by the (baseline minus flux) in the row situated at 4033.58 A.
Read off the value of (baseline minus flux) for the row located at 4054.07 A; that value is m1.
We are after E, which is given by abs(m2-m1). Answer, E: 4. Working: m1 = -9.2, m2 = -5.2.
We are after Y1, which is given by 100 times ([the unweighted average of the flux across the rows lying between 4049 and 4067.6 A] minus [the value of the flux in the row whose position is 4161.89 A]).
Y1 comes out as 439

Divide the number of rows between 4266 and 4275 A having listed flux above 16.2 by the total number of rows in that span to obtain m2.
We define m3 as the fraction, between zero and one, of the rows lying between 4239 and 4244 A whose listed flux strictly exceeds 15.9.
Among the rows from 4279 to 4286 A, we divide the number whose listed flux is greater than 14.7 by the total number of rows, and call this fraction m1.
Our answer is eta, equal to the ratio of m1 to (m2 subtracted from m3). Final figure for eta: 2.8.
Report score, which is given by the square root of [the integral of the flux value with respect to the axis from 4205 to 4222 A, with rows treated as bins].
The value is 16.9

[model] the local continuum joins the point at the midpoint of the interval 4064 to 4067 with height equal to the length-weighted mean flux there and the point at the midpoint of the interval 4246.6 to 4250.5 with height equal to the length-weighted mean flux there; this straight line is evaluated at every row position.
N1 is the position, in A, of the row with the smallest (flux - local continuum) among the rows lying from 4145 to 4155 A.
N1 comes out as 4146.59 A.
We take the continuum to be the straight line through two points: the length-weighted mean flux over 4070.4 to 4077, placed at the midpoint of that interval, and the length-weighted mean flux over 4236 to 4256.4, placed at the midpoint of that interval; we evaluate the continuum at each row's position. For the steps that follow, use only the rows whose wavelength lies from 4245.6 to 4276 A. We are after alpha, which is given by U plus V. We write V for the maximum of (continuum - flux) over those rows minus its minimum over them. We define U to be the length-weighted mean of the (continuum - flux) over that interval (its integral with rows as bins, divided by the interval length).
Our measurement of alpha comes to 11.2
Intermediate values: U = -0.5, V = 12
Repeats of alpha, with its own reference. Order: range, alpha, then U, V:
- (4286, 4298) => 6.7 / 0.9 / 6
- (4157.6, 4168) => 7.6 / -0.2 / 8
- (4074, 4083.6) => 4.3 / -0.5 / 5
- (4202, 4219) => 7.6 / -1.2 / 9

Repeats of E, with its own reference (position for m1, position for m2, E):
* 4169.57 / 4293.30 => 1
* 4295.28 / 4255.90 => 3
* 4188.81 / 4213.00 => 7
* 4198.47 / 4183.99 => 0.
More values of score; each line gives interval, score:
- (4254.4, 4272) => 17.7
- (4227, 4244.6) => 17.1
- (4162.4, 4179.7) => 16.0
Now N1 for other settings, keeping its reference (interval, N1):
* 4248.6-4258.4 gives 4251.00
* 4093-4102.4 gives 4101.96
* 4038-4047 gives 4046.61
